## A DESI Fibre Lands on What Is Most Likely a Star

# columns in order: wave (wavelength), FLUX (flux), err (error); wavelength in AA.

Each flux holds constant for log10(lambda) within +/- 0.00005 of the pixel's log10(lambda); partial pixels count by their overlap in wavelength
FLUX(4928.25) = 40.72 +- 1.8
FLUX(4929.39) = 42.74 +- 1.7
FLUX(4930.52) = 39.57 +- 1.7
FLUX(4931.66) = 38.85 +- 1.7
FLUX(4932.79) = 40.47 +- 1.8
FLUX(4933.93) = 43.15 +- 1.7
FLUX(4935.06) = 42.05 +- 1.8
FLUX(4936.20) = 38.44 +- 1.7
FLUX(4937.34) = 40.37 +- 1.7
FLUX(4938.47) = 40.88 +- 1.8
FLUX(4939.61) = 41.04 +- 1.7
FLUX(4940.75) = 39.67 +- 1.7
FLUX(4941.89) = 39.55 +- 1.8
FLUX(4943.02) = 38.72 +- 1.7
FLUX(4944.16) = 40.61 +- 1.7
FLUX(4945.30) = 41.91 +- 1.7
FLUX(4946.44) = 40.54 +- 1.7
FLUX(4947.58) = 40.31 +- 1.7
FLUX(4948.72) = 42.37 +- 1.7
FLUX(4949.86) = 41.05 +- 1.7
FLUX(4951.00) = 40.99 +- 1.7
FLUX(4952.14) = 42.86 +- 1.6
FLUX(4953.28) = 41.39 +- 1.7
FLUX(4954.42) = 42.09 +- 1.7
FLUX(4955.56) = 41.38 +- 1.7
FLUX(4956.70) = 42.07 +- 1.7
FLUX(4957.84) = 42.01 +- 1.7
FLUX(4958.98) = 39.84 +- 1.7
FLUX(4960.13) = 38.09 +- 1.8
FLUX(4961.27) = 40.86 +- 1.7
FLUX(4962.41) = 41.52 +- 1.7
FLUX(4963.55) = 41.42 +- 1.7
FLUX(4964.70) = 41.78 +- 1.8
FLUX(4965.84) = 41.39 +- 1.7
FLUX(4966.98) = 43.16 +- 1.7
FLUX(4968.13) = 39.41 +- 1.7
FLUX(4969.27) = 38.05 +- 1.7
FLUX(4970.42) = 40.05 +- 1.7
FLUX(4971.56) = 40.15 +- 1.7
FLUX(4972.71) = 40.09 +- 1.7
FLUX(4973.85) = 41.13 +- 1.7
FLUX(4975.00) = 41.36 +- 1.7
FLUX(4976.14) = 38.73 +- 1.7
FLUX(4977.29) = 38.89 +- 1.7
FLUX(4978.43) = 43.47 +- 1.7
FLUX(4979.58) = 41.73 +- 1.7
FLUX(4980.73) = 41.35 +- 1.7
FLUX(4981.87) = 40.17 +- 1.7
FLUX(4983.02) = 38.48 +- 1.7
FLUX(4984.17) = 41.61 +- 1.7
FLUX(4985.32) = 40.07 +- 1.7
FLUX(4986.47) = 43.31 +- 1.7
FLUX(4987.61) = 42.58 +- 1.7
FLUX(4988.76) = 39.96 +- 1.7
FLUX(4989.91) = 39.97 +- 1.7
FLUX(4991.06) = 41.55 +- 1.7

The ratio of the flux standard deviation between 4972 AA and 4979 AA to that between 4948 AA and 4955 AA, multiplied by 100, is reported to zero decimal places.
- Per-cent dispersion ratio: 232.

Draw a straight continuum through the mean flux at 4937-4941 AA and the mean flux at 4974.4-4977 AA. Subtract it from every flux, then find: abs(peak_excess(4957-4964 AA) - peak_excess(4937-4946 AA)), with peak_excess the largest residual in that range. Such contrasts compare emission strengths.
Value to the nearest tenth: 0.3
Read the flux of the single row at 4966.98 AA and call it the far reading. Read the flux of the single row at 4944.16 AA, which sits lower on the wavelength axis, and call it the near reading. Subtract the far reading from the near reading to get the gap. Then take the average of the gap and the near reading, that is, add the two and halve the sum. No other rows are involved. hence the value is 19.0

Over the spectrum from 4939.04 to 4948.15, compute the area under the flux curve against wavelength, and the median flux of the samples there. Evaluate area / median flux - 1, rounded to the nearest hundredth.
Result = 8.08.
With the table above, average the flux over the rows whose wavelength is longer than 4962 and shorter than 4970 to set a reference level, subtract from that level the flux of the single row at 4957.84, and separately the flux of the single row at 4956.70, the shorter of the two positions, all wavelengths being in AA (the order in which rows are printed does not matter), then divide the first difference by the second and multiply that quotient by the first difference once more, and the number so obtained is -1.0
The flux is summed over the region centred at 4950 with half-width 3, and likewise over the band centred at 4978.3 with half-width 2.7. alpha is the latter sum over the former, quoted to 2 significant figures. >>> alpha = 0.98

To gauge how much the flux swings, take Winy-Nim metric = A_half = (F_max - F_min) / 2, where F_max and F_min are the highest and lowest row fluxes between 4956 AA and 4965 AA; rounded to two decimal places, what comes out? 1.99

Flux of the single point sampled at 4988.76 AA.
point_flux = 39.96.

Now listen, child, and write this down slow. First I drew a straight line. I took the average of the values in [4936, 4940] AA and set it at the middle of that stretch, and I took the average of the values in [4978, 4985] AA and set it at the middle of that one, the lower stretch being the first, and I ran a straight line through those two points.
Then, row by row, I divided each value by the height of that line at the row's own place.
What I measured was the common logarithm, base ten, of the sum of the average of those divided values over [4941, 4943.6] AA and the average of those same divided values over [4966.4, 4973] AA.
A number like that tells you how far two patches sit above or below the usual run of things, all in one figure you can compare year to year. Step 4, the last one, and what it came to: 0.291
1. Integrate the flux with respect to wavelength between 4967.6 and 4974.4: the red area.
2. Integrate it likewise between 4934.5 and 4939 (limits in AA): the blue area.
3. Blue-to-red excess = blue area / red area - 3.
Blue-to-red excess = -2.3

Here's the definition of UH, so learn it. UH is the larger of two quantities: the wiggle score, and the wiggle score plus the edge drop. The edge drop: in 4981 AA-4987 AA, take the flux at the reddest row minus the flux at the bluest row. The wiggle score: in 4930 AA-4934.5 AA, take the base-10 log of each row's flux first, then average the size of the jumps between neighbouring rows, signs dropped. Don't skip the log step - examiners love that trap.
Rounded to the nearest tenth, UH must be 3.2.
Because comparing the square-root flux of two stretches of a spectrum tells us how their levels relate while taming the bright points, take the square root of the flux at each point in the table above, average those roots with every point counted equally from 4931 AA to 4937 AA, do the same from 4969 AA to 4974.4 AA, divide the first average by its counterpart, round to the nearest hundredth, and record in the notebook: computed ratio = 1.01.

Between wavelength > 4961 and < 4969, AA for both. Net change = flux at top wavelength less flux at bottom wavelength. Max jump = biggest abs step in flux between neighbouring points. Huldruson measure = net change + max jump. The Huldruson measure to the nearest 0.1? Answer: 2.3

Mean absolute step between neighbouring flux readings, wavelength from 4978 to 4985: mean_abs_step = 1.6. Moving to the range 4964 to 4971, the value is 1.9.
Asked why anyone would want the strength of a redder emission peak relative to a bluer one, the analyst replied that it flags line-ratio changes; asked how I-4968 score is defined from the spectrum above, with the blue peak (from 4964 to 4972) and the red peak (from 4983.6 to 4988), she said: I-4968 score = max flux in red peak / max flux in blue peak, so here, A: 1.00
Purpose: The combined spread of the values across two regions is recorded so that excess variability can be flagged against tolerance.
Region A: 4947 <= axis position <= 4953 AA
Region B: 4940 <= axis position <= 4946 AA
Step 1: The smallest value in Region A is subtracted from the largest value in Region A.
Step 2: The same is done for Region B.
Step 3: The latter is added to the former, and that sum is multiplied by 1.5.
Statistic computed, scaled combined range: 9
